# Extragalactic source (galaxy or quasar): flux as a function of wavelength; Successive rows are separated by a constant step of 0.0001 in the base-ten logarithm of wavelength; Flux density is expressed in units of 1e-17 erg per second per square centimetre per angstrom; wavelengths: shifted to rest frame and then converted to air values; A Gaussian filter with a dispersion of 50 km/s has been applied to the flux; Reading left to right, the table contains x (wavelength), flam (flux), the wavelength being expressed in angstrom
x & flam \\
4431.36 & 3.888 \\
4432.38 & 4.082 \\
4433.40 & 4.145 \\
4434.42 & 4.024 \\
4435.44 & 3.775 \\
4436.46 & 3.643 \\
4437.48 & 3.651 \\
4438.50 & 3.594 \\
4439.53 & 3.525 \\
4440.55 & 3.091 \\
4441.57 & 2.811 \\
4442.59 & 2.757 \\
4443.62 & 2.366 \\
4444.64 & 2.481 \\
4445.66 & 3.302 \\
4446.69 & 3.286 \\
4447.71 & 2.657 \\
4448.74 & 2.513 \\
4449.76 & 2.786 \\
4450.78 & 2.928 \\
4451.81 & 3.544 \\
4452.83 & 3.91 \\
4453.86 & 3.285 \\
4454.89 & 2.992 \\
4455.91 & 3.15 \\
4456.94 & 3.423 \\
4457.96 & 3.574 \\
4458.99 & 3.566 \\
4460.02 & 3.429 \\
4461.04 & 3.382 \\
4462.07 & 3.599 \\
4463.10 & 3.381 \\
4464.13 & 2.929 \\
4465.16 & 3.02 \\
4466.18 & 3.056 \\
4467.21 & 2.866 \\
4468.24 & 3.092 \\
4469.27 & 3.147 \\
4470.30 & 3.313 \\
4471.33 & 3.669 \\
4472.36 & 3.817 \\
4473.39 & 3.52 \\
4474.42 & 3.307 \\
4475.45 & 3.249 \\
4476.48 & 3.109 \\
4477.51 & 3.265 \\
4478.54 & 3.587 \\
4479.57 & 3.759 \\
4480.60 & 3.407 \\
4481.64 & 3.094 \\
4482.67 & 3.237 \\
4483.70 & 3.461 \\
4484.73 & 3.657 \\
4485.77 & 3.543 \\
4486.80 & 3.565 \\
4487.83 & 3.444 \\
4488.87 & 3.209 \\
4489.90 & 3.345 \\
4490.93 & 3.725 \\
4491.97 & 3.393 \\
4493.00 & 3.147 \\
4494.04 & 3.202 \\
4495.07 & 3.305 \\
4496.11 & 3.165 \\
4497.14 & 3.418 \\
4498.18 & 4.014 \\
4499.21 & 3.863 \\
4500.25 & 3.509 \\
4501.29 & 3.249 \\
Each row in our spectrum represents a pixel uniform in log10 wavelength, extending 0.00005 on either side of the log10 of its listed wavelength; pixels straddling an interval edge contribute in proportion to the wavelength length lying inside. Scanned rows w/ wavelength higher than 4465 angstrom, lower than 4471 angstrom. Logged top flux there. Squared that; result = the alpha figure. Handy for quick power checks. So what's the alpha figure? 11.0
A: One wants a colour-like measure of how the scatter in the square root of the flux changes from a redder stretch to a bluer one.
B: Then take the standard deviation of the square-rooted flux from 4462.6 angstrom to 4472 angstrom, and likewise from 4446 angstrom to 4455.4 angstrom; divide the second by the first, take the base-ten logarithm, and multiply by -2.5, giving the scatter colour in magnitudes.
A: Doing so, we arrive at -0.6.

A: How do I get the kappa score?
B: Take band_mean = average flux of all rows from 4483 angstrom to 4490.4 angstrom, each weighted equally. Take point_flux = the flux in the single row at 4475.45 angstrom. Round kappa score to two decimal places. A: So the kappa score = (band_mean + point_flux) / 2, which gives 3.35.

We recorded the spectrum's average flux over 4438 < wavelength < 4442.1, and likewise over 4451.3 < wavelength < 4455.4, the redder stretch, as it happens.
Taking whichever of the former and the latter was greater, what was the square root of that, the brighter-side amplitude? 1.85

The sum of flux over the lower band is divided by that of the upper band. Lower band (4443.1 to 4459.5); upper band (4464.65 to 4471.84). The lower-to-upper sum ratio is 2.2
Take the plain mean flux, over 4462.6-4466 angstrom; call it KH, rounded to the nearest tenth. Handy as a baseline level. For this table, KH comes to 3.1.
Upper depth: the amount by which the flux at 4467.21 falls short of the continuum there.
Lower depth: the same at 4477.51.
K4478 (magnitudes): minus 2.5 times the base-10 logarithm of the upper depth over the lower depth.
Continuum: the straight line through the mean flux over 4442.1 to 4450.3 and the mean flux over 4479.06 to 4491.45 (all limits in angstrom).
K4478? -1.8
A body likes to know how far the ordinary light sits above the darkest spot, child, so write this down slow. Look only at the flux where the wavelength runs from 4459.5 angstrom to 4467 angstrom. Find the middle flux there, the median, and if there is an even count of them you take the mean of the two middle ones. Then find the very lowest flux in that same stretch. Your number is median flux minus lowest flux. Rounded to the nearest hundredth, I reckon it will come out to 0.45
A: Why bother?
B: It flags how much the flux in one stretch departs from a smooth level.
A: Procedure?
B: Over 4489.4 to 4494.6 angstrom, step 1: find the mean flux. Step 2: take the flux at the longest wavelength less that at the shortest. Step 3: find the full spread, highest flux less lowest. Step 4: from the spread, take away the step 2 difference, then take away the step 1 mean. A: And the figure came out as -2.6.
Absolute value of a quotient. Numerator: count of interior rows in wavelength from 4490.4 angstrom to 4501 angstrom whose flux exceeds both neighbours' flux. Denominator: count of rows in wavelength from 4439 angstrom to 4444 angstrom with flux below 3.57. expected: 0.40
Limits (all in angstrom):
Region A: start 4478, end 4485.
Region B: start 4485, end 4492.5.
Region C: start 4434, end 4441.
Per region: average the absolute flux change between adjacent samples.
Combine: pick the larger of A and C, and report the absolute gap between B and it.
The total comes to 0.03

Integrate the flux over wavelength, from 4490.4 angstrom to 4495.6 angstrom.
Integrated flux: 17.4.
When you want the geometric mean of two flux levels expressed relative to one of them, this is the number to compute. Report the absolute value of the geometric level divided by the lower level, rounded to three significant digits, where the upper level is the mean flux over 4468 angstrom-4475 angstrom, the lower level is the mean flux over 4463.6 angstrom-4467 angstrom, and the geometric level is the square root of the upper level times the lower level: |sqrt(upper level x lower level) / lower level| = 1.07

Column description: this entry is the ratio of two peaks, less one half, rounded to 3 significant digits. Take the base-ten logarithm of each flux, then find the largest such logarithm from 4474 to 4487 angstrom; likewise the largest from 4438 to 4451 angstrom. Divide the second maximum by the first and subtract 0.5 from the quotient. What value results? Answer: 0.466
